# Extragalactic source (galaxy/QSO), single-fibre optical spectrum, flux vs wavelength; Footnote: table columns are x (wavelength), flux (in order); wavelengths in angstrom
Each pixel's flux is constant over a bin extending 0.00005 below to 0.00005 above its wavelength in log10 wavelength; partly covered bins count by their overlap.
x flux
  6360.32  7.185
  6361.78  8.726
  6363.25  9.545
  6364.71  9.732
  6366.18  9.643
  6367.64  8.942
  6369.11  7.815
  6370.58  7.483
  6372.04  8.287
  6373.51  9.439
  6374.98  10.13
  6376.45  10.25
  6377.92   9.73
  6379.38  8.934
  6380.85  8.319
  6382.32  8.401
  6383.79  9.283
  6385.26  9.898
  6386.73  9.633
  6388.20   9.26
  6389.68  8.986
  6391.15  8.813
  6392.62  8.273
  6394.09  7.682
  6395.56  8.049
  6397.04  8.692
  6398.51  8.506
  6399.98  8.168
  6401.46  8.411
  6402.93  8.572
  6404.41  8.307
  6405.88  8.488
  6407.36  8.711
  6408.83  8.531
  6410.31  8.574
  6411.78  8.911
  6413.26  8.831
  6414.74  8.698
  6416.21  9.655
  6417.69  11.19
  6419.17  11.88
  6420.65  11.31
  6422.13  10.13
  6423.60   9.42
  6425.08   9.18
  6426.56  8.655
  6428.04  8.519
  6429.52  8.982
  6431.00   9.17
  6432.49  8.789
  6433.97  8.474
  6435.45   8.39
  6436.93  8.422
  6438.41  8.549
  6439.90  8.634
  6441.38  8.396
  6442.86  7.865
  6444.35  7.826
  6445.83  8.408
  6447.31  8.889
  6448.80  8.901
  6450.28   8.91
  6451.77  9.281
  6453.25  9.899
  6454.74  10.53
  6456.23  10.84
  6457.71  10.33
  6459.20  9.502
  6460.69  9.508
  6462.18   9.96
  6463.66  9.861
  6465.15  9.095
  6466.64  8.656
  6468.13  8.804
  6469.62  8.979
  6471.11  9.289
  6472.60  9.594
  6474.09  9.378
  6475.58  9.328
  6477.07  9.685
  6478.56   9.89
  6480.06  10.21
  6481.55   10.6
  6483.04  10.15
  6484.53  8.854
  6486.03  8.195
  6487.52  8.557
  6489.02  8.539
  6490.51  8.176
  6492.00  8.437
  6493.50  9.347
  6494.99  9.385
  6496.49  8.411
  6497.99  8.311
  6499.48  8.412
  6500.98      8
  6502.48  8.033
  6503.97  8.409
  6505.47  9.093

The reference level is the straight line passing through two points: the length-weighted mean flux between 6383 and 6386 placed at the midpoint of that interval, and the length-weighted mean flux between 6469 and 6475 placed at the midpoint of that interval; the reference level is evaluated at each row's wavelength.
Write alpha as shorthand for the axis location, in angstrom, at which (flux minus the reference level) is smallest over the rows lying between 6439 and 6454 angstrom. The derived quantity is 6444.35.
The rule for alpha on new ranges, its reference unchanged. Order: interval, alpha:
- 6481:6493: 6490.51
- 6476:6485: 6484.53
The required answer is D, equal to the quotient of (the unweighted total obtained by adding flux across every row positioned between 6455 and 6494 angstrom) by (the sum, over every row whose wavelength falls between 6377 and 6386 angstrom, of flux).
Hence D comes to 4.5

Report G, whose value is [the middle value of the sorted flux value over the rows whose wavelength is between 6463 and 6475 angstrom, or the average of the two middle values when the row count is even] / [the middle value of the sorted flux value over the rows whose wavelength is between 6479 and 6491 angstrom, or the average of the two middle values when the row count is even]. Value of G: 1.06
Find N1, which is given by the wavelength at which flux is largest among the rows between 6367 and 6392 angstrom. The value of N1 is 6376.45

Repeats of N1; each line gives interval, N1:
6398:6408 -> 6407.36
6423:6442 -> 6423.60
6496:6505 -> 6499.48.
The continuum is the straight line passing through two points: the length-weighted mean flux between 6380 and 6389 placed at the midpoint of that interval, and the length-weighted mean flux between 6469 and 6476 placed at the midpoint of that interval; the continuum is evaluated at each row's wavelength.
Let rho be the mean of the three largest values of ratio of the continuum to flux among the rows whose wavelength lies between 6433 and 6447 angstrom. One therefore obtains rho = 1.15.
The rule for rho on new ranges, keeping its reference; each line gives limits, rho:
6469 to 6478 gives 1.01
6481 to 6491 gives 1.13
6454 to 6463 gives 0.96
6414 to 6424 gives 1.00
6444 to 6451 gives 1.11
